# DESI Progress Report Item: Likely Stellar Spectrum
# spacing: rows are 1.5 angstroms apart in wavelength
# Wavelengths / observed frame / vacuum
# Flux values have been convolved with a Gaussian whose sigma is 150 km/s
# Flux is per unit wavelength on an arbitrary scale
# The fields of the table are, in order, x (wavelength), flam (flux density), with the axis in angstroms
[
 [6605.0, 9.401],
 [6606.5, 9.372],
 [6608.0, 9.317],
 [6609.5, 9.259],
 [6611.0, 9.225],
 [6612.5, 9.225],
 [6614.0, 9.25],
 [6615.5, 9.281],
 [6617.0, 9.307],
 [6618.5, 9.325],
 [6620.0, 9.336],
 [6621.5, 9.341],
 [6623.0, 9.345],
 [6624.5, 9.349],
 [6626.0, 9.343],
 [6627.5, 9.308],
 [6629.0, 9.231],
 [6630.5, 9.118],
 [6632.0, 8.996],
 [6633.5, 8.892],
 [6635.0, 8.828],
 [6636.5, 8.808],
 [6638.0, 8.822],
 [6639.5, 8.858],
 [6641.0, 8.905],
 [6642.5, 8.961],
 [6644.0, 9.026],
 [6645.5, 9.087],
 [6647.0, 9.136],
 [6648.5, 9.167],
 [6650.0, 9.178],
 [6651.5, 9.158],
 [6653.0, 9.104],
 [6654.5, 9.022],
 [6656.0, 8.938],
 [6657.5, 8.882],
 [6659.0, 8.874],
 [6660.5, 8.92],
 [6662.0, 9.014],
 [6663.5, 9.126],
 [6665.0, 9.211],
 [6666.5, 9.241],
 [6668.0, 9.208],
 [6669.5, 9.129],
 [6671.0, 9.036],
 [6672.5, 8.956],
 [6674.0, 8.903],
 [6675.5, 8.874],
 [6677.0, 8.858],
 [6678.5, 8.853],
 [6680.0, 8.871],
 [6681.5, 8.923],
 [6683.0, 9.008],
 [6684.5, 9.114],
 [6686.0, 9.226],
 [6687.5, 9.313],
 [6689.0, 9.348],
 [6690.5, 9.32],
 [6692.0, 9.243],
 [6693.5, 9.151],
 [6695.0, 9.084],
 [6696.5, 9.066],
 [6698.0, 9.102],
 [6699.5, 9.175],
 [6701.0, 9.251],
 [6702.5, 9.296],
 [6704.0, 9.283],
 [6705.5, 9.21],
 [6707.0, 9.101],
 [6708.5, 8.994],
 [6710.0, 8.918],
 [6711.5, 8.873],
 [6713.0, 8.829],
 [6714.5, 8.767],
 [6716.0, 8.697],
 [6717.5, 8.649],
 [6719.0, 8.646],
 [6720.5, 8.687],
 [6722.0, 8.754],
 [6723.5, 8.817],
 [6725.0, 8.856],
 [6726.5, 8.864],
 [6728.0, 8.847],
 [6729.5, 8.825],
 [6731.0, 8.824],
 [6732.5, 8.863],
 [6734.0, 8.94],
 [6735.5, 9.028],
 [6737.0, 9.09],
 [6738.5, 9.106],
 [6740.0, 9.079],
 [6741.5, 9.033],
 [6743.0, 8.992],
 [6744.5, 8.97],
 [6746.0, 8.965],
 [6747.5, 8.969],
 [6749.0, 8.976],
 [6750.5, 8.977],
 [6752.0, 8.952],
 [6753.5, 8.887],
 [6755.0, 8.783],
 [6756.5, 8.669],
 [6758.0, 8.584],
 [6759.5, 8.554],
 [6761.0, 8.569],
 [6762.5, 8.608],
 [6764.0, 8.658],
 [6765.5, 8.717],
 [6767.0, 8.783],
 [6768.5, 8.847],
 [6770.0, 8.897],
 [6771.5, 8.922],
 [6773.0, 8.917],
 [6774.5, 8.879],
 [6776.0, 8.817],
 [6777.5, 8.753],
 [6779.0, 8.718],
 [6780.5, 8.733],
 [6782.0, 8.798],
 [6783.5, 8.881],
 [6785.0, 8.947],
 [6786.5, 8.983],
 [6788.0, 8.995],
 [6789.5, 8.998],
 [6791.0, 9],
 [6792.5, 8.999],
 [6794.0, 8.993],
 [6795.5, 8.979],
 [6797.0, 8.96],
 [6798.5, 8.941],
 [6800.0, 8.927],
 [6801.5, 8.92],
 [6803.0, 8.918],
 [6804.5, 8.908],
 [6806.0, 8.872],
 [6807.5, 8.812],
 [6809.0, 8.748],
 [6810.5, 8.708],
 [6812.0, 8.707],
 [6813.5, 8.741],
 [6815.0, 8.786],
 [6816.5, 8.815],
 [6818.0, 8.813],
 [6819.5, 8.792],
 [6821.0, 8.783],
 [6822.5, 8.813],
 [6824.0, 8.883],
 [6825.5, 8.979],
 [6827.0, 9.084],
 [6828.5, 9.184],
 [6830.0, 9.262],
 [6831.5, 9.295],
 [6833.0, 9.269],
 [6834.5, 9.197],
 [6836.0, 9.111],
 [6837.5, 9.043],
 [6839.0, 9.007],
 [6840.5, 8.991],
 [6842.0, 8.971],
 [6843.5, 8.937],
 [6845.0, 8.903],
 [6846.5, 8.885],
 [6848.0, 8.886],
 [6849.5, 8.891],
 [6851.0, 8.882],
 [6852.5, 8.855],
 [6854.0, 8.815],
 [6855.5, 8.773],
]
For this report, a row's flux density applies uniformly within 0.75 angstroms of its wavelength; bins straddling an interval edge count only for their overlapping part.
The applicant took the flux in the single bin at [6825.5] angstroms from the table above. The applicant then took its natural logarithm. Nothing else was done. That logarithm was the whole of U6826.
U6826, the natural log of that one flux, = 2.19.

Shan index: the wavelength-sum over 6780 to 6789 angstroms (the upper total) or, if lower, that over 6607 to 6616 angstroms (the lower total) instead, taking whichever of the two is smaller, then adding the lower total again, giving 109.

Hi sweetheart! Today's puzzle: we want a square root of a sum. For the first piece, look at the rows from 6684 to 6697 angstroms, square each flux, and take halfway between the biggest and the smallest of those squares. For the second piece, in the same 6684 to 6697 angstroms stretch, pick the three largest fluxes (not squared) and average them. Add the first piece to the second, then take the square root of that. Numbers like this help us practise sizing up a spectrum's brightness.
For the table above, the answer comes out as 9.70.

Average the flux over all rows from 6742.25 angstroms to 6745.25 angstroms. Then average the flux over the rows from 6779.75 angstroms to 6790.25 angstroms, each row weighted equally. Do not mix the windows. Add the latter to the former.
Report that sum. 17.9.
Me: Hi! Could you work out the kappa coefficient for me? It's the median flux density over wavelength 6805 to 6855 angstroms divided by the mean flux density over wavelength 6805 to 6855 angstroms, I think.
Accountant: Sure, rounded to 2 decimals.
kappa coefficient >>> 0.99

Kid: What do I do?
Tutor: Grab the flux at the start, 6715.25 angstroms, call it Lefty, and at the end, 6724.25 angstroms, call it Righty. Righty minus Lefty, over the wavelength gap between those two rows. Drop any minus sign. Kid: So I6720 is 0.0160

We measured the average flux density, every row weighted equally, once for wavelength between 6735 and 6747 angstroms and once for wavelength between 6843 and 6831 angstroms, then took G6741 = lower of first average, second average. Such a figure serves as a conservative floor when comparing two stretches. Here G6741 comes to 9.03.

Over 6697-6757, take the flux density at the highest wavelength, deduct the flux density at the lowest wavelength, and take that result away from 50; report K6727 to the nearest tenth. 50.4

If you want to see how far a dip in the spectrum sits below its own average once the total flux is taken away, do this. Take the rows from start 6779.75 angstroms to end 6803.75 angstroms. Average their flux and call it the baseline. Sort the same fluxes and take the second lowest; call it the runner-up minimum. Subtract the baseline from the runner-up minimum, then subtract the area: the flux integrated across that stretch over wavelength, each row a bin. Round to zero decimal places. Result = -215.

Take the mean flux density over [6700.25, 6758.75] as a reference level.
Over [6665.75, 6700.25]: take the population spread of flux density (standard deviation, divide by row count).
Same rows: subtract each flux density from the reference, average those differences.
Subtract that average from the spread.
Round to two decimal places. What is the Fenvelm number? 0.32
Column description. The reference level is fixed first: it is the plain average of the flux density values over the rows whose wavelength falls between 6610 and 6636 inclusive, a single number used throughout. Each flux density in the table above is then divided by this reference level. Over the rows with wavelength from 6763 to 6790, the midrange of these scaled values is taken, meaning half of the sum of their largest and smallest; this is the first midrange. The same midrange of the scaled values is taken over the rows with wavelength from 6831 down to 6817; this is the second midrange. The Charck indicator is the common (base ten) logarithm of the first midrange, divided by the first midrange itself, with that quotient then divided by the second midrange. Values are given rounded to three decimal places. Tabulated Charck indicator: -0.020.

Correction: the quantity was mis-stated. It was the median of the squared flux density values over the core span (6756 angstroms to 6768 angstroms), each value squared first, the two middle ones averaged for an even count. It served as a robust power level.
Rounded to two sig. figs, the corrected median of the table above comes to 75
